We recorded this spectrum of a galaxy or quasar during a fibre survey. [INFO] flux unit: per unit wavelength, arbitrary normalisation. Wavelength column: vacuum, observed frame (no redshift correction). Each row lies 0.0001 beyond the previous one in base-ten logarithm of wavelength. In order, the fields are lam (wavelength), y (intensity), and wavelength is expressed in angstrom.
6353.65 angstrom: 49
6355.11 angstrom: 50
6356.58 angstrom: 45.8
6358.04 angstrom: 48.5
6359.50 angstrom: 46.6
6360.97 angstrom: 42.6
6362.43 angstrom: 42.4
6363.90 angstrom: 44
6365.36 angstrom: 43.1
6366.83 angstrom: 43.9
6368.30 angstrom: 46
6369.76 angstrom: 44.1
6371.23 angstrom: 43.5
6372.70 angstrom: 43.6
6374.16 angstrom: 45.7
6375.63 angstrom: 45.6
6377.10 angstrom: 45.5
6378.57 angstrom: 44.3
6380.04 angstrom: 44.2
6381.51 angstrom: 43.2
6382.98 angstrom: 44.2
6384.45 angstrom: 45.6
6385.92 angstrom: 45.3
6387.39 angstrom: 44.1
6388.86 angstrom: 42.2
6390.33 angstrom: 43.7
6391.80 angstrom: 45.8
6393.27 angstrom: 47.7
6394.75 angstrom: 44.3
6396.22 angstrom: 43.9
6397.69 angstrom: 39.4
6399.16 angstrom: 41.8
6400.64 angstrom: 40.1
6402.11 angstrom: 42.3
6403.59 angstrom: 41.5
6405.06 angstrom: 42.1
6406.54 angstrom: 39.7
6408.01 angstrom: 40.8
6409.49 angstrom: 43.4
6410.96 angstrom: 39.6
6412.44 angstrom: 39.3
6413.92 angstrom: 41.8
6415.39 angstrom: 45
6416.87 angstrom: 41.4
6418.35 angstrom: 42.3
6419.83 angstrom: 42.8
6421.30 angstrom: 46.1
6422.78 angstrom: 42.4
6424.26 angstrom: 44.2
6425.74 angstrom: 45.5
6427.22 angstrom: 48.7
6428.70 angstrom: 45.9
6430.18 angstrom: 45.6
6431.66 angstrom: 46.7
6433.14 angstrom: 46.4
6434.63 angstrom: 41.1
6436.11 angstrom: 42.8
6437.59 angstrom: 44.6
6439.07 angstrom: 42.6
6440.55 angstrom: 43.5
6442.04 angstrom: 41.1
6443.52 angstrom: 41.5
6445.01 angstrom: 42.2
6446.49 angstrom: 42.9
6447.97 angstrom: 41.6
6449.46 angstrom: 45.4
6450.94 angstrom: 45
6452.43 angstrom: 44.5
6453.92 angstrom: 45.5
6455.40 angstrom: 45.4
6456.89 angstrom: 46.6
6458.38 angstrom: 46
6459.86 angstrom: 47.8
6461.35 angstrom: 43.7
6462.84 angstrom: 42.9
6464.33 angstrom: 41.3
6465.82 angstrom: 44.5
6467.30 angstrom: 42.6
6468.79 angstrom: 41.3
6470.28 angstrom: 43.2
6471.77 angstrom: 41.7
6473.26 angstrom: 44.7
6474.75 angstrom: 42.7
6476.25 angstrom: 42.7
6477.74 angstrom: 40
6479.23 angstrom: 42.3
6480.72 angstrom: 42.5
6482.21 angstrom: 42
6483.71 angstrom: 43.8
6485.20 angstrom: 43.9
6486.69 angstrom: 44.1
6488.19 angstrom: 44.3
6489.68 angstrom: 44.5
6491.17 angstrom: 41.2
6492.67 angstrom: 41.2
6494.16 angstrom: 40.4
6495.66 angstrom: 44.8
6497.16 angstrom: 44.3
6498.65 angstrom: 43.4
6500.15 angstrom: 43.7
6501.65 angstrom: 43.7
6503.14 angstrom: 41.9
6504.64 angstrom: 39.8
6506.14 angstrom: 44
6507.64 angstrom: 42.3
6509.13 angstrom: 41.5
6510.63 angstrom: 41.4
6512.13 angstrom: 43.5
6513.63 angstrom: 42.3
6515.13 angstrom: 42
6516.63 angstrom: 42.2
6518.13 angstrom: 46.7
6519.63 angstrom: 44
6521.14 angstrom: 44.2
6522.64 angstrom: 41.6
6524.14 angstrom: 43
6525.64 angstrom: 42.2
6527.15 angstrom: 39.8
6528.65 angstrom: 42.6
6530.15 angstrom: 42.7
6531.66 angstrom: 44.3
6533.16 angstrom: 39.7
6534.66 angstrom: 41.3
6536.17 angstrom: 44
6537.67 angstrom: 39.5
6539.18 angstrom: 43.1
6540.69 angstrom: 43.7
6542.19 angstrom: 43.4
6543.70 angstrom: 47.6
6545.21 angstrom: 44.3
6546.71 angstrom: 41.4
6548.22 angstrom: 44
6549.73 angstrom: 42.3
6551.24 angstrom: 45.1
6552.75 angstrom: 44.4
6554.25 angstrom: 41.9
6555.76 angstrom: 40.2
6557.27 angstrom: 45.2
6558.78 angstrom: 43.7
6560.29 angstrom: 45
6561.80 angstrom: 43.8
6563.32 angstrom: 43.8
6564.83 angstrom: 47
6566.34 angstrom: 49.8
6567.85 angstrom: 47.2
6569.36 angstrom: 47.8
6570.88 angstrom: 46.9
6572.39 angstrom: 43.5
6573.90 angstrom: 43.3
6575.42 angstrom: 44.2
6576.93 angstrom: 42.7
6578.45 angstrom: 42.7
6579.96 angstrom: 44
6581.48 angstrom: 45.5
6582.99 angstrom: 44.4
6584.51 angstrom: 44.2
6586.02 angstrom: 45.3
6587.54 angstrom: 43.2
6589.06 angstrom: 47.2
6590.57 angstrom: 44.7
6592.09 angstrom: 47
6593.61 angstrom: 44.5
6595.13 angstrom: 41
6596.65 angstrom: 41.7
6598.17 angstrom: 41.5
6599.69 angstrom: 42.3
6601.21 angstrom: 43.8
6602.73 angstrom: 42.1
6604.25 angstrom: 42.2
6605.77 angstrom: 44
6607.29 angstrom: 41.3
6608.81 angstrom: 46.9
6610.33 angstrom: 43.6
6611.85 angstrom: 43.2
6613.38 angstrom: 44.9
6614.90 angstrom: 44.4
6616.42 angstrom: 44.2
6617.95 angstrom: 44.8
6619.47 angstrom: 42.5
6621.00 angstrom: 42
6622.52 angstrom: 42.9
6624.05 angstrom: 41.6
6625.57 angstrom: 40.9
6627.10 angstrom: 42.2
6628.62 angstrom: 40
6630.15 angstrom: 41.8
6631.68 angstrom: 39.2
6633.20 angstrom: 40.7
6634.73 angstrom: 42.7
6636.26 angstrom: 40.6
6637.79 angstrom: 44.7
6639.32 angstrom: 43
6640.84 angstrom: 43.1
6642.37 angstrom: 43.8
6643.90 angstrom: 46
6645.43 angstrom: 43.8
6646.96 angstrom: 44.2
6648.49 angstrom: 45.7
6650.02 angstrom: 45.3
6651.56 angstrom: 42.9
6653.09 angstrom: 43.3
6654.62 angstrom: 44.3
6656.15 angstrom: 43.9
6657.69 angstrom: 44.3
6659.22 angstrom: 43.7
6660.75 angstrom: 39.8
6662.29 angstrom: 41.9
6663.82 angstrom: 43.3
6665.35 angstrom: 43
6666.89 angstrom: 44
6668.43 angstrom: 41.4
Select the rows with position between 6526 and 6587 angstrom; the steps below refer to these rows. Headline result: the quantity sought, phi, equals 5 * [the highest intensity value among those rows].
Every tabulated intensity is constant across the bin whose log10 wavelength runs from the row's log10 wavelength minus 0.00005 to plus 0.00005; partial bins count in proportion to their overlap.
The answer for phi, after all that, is 249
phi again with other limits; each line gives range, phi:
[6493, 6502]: 224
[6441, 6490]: 239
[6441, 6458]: 233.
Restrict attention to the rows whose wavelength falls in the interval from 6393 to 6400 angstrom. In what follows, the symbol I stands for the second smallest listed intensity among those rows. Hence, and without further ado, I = 41.8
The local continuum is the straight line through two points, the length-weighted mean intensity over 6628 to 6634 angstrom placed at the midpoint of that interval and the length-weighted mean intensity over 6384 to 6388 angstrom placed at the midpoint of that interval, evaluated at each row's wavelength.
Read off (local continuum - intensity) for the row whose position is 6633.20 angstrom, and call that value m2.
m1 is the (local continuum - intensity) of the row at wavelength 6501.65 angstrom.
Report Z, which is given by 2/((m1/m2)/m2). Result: 0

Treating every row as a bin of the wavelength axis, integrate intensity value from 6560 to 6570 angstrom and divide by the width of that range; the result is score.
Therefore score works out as 46.4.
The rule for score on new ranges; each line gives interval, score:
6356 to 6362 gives 45.8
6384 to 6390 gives 44.2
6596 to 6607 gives 42.5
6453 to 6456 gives 45.4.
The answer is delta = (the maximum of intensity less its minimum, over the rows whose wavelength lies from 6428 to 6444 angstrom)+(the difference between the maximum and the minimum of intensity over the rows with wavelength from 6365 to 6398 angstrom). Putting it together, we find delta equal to 14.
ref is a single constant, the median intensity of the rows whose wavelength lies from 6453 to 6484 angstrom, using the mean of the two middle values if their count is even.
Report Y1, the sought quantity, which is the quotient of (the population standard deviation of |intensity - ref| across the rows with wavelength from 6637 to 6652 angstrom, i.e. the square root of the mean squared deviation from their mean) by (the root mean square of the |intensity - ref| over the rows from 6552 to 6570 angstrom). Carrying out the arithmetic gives 0.33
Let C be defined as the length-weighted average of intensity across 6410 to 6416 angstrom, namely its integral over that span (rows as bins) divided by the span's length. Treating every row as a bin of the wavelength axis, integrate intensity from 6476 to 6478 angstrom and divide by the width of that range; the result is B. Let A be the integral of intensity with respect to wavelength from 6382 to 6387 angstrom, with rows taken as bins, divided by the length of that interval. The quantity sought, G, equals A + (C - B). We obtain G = 45.0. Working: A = 44.9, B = 41.4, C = 41.5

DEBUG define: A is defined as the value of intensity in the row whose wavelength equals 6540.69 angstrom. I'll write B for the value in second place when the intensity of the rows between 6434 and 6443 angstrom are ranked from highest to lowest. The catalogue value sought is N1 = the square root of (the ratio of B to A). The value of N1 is 1.00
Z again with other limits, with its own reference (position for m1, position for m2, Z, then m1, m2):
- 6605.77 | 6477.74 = -7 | -3.1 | 3.3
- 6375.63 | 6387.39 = -4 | -0.4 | 0.9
